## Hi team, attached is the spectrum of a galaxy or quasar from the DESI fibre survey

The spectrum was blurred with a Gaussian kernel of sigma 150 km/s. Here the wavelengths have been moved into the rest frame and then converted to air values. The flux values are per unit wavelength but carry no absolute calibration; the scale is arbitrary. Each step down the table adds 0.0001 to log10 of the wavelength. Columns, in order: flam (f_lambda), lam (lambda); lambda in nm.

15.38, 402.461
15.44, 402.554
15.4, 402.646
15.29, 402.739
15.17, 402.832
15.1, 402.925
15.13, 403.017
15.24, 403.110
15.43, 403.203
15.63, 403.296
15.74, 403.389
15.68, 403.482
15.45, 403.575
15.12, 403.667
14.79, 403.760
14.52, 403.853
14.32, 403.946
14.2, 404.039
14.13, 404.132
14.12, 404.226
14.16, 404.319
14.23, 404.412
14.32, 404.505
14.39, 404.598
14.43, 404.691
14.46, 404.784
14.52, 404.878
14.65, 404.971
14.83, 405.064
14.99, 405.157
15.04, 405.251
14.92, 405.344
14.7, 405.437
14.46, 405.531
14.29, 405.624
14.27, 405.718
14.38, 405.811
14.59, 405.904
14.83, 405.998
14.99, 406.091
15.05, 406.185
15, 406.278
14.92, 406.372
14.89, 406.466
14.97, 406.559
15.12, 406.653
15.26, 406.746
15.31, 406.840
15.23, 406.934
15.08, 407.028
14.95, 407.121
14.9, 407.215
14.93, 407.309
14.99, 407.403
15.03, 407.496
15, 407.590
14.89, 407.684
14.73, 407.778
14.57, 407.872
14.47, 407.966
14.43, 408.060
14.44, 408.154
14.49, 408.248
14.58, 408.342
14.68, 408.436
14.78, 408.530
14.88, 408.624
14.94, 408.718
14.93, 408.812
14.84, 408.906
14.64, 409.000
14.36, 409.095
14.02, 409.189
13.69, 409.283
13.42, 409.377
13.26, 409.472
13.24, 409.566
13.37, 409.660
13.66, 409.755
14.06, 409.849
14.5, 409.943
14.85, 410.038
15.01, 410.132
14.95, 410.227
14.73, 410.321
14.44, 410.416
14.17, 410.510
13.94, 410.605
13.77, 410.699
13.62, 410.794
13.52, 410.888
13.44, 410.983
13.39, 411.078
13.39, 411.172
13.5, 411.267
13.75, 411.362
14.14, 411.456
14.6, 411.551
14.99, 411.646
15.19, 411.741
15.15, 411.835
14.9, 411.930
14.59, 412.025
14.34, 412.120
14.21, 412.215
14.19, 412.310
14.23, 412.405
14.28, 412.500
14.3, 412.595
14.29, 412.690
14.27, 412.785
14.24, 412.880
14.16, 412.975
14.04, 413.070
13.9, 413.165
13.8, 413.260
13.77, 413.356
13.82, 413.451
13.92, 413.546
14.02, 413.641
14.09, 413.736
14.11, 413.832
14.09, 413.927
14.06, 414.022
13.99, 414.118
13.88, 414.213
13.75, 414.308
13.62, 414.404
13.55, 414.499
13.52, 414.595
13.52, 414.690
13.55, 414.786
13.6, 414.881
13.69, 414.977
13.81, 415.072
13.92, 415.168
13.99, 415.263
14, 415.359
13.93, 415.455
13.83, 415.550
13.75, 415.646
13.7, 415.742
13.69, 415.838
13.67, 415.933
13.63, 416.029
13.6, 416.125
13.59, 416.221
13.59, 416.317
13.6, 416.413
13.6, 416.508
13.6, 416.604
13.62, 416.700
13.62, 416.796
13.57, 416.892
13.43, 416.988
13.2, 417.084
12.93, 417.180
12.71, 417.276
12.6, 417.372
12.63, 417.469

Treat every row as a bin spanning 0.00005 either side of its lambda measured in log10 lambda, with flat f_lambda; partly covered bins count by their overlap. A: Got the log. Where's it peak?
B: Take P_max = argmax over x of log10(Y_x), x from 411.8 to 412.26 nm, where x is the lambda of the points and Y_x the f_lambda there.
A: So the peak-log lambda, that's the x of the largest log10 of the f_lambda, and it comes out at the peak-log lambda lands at 411.835 nm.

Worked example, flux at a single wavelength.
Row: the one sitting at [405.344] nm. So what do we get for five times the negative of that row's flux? -74.6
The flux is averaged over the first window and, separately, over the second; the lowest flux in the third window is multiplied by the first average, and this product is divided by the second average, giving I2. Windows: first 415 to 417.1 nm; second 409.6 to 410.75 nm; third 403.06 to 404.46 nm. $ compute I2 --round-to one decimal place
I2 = 13.5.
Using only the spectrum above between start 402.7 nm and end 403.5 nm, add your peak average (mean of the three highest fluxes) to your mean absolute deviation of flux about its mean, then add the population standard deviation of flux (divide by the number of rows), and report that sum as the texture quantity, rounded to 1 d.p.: 16.1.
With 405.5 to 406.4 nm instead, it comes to 15.6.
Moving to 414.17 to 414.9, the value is 14.0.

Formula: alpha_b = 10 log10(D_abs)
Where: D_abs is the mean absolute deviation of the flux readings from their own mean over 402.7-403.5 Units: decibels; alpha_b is -6.7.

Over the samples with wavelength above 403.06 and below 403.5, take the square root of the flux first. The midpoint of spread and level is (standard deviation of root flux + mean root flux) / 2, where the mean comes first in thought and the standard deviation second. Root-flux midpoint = 1.98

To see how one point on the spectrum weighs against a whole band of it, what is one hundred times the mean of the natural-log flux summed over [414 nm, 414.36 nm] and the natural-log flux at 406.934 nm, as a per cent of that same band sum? 62.9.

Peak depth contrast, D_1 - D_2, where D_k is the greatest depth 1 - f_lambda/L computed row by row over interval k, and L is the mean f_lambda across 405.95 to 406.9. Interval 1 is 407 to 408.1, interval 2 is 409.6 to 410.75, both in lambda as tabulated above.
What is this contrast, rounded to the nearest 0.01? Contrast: -0.07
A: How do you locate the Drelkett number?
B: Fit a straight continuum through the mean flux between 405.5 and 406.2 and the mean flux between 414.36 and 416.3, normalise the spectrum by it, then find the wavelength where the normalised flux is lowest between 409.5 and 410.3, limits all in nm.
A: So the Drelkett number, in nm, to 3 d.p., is 409.566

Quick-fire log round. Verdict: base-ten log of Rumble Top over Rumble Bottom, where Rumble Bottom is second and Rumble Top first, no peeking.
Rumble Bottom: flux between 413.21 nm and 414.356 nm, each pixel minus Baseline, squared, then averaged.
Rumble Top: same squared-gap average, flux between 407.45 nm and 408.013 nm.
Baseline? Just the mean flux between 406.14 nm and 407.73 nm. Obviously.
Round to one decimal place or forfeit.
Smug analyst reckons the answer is -1.1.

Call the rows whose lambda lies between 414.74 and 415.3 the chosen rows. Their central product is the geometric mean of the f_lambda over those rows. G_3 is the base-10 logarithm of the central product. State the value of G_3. 1.14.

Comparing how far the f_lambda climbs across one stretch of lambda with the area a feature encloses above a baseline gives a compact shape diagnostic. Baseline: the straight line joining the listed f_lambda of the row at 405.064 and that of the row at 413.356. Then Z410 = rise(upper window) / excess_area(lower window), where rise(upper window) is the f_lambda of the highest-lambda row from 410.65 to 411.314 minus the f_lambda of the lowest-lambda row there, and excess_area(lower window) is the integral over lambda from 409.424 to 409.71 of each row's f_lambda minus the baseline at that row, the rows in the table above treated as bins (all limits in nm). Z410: 1.0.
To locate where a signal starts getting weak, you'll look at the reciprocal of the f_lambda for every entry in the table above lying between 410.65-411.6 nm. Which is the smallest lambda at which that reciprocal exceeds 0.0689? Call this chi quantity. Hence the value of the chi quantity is 410.699 nm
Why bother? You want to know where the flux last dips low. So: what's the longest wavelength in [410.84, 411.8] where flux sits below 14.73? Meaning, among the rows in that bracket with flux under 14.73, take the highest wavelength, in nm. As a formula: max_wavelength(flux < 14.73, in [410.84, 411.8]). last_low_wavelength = 411.551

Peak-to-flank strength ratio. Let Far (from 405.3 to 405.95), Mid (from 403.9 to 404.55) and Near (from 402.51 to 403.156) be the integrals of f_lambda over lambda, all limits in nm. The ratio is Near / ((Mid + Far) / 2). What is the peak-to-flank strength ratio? 1.06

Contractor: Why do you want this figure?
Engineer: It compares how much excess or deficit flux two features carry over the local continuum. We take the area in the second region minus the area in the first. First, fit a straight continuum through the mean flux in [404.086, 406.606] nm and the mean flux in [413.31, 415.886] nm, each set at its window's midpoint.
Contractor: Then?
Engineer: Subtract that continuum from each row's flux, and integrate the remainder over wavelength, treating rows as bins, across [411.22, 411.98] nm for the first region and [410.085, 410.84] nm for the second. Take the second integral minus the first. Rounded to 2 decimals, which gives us -0.23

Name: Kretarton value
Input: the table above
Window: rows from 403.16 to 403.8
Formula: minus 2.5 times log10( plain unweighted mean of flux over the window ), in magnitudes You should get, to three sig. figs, -2.97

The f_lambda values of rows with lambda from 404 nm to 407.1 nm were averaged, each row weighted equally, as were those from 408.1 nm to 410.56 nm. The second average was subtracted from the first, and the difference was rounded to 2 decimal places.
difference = 0.35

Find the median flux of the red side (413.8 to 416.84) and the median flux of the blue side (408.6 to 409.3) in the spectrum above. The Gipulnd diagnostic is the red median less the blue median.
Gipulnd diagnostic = -1.06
